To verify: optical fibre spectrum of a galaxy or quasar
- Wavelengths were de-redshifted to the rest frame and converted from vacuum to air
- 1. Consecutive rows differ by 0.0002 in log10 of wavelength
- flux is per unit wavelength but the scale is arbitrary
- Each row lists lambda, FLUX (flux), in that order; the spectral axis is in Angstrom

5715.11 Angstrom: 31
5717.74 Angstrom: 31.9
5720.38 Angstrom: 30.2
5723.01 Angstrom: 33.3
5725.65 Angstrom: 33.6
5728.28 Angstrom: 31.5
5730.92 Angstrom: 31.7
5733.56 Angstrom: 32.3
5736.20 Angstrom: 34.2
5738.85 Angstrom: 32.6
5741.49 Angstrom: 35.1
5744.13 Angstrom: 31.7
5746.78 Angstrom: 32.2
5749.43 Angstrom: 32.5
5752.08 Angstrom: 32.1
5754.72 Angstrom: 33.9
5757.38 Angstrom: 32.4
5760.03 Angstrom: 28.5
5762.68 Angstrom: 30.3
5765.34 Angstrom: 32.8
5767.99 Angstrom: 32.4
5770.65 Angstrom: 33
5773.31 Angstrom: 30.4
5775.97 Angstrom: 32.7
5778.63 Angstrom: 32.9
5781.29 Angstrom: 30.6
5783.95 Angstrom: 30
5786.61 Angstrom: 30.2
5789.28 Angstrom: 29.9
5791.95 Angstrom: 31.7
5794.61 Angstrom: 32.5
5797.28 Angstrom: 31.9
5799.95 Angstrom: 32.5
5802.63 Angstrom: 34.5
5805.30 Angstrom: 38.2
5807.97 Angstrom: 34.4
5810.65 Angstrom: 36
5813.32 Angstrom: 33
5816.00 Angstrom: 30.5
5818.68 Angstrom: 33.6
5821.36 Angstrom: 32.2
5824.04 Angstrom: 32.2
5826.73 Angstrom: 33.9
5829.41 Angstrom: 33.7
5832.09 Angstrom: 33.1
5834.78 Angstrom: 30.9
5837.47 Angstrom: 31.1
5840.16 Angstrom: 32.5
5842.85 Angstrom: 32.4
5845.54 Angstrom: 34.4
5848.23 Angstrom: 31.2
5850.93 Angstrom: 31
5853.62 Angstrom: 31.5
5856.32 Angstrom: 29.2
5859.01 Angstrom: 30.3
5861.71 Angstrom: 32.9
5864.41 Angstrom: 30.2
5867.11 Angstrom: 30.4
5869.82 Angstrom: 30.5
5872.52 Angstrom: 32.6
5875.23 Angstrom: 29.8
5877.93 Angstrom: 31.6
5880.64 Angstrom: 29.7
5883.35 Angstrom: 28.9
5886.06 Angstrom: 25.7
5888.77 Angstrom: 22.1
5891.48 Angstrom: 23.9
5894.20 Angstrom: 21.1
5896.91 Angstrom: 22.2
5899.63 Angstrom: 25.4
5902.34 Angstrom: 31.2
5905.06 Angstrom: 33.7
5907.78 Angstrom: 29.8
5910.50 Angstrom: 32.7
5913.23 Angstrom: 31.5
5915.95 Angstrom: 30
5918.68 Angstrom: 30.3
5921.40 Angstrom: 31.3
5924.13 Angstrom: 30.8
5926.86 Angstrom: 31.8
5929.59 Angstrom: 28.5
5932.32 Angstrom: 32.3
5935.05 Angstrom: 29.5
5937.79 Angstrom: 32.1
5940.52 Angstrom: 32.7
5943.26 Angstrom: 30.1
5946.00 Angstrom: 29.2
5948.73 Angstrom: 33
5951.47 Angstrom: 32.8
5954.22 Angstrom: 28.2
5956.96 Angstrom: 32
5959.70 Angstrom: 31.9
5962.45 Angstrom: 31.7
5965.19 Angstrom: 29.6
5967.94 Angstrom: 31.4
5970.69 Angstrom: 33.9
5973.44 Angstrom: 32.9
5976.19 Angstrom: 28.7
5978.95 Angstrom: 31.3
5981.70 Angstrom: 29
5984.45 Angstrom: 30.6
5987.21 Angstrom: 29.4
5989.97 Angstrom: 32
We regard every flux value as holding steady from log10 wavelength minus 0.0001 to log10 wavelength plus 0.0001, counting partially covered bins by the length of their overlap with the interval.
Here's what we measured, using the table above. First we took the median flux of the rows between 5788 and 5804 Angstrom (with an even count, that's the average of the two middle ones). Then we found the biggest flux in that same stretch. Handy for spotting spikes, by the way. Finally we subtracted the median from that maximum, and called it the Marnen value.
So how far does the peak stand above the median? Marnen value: 2.3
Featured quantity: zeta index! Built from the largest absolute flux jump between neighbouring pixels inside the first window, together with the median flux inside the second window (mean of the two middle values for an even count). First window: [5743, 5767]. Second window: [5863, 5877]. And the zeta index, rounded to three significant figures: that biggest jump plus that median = 34.3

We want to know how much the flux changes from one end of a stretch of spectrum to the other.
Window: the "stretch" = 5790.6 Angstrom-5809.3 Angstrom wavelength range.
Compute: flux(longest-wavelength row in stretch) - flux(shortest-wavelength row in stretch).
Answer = 2.7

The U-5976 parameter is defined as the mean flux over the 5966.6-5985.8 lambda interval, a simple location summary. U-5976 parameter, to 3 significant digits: 31.1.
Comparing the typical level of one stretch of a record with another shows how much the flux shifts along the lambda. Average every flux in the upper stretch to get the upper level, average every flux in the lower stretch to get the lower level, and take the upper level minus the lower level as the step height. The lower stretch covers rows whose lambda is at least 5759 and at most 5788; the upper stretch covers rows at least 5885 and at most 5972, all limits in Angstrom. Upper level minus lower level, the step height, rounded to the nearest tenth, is -1.5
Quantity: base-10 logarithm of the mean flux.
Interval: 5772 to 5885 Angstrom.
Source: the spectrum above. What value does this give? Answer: 1.50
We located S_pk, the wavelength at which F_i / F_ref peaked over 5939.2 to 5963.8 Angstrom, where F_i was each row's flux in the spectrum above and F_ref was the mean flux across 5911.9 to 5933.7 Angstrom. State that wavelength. 5948.73 Angstrom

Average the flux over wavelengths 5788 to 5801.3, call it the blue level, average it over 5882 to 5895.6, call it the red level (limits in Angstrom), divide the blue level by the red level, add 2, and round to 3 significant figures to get 3.30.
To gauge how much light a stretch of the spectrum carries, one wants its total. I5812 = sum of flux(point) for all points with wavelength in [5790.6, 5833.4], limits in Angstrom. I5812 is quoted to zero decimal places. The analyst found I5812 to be 534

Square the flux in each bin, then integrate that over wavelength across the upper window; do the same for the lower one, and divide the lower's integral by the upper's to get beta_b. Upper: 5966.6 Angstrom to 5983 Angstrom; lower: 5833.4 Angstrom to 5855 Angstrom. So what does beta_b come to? 1.4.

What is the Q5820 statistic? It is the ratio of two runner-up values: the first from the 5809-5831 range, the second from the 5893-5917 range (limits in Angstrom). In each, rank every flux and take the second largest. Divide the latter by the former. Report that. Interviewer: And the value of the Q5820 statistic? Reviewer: 0.96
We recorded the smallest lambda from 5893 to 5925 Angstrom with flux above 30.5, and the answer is 5902.34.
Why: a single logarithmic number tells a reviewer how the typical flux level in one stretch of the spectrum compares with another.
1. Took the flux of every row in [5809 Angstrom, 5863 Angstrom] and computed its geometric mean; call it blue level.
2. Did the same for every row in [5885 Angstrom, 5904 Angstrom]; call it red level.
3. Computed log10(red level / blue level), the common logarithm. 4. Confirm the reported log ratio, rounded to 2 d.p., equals -0.12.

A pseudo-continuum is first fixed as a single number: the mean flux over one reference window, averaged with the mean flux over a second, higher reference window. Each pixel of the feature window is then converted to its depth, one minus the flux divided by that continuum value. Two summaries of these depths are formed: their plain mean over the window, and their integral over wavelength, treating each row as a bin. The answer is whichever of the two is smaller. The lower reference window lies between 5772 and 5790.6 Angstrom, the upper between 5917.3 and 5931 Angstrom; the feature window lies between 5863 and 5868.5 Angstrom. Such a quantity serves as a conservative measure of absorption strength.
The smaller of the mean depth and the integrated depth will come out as 0.01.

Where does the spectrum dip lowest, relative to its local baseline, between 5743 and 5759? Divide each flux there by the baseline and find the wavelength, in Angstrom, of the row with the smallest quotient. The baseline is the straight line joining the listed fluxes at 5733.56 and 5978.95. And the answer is 5744.13 Angstrom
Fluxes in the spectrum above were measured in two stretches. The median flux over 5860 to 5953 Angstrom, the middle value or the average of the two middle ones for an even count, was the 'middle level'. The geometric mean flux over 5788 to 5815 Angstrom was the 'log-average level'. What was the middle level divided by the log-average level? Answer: 0.91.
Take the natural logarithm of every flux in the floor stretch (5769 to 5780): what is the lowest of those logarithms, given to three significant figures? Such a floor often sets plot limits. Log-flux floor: 3.41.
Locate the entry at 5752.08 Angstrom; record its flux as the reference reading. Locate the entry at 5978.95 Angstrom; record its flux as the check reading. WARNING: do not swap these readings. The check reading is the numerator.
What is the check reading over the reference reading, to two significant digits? 0.98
